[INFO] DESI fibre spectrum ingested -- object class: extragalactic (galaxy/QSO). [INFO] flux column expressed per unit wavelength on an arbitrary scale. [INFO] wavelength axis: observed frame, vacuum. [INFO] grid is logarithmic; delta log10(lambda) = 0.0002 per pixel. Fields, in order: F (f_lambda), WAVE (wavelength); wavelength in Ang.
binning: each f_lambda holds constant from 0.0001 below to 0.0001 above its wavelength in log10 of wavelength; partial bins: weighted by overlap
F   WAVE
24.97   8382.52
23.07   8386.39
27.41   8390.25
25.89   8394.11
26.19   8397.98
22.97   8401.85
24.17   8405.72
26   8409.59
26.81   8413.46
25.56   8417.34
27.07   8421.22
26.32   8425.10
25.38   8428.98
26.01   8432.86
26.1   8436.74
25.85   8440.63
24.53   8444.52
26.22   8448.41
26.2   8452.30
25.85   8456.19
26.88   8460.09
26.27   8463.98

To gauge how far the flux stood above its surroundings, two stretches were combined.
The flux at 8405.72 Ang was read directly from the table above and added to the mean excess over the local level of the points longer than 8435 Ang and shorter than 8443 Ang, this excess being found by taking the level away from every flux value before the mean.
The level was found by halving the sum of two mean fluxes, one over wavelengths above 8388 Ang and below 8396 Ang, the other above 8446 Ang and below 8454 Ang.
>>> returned 23.7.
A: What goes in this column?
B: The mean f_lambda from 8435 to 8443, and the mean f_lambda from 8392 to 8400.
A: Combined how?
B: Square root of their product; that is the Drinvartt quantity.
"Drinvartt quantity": 26.0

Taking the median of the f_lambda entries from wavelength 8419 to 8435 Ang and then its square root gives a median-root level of 5.12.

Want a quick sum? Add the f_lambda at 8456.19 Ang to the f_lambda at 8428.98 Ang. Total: 51.2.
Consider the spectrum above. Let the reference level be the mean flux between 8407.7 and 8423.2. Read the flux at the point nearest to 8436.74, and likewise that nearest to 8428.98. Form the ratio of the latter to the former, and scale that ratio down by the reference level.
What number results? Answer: 0.0369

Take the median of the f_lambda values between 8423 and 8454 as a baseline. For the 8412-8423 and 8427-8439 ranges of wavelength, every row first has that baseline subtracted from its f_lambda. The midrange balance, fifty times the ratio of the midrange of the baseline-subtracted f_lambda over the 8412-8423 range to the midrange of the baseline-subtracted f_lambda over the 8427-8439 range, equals -41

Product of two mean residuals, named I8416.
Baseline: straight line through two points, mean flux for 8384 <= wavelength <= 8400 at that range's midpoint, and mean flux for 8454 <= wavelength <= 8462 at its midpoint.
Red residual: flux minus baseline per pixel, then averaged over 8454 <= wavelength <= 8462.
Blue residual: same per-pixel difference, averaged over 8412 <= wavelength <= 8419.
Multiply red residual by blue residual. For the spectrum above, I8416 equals 0.0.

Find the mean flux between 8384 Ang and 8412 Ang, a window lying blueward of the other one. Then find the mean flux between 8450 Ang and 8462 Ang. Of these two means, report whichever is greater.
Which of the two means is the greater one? 26.3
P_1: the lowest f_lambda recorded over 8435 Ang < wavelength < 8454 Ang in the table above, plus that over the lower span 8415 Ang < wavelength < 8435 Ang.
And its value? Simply 49.9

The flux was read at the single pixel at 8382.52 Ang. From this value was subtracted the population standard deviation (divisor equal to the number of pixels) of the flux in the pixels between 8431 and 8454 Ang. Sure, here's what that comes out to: 24.4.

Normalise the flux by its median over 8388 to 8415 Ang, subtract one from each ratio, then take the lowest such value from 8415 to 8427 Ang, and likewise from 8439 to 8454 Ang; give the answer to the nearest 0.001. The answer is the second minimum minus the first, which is -0.040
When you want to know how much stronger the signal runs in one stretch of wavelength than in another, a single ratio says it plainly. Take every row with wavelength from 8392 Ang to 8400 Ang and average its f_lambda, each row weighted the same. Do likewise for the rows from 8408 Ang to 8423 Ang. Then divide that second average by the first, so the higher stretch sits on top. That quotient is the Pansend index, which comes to 1.012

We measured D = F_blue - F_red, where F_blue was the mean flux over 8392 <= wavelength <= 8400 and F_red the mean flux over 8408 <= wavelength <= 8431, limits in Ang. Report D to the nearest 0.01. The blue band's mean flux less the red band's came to -0.15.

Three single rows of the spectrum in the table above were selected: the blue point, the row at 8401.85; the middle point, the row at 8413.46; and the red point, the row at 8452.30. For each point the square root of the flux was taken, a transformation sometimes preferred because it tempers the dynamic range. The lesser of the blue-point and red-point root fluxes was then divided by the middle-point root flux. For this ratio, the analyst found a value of 0.93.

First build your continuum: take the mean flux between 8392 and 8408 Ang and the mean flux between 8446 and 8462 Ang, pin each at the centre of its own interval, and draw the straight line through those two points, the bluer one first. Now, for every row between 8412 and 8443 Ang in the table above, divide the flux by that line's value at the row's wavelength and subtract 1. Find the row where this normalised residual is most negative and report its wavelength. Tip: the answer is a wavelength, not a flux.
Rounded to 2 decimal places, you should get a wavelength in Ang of 8428.98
